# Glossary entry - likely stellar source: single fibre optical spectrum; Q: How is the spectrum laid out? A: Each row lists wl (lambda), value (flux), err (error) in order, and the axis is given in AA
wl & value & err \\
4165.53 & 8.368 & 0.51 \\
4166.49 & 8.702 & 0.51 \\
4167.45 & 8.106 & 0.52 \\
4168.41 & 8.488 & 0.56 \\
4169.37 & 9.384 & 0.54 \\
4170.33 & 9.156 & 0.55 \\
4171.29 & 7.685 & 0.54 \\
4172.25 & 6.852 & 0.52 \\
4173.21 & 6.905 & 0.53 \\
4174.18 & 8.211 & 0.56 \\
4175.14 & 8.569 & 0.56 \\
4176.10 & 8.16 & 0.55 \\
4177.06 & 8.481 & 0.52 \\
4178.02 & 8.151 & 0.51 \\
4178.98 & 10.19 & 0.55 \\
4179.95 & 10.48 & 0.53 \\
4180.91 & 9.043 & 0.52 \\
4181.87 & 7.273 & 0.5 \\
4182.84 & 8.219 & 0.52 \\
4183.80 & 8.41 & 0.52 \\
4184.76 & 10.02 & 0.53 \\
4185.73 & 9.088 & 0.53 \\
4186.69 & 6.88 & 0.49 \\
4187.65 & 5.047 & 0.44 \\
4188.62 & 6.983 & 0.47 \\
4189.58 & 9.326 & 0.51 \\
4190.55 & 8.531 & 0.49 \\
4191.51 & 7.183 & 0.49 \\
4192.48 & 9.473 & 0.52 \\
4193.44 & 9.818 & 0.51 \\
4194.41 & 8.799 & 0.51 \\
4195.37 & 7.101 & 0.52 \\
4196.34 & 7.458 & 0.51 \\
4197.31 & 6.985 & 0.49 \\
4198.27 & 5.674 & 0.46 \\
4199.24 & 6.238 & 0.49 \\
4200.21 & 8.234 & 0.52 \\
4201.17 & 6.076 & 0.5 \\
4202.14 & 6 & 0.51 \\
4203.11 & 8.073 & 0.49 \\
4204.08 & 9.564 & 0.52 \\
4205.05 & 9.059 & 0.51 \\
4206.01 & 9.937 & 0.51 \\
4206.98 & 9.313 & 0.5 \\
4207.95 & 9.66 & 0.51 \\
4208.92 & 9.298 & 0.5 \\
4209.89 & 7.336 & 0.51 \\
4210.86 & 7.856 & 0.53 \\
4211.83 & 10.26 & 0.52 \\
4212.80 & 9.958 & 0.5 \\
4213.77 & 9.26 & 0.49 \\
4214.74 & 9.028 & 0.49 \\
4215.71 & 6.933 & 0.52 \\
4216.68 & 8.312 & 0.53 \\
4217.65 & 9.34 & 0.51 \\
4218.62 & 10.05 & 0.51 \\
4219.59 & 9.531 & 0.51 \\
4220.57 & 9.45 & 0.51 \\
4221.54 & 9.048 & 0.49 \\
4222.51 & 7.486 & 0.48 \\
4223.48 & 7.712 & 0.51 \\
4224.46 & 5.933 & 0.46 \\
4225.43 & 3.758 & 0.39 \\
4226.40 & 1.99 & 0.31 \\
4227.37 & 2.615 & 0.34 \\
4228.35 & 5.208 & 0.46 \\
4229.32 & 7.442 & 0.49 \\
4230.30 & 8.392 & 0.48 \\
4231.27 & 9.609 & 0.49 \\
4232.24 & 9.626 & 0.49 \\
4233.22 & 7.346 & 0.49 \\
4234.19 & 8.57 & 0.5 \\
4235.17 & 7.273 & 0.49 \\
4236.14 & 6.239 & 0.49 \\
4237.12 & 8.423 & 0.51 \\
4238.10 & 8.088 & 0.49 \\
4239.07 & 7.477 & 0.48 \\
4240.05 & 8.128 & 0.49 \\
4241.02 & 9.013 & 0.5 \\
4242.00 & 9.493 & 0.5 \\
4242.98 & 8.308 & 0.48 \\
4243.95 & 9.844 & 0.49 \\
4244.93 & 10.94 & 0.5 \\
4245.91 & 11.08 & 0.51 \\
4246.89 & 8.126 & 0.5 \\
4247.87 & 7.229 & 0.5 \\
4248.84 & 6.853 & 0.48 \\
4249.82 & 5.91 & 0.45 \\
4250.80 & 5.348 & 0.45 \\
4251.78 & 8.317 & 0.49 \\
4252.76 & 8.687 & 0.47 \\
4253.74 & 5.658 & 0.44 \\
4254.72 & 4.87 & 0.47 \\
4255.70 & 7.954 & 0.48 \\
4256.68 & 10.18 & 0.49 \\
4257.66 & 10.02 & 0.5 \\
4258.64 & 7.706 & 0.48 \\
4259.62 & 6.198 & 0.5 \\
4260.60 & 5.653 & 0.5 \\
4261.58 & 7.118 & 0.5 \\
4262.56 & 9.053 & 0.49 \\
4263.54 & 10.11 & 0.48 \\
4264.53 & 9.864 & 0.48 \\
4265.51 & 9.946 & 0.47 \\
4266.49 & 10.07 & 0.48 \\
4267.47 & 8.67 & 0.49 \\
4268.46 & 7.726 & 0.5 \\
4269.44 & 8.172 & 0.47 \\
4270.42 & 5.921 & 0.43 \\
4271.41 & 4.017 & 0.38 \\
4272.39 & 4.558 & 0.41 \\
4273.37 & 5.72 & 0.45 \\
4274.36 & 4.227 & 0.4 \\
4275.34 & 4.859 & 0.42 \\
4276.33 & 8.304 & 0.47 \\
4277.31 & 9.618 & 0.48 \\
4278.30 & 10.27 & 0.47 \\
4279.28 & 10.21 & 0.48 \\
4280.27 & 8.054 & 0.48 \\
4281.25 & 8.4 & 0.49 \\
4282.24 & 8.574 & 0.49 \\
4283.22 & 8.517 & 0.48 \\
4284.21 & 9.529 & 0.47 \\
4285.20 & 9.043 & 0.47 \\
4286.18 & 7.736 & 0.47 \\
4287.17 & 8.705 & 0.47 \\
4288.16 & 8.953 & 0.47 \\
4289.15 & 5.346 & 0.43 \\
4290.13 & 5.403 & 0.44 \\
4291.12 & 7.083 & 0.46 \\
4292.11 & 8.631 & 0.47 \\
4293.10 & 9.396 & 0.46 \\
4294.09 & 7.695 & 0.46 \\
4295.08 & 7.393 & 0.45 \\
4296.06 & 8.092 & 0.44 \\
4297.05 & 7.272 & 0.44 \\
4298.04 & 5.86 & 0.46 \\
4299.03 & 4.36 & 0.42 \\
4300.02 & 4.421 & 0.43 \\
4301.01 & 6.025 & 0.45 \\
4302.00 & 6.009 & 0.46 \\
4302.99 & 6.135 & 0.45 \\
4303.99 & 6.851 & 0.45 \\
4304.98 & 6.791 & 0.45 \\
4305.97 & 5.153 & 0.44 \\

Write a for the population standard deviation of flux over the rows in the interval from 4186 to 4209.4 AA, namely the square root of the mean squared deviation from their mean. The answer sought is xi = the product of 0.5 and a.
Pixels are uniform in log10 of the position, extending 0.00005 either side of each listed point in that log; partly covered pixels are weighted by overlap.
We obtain 0.73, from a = 1.47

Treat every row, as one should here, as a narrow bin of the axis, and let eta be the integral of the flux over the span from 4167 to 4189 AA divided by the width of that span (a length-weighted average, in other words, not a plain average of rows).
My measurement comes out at 8.3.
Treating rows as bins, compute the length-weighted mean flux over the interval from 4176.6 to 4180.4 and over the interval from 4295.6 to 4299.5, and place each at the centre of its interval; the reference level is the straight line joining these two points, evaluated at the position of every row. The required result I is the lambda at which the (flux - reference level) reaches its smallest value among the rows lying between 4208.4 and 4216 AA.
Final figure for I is 4215.71 AA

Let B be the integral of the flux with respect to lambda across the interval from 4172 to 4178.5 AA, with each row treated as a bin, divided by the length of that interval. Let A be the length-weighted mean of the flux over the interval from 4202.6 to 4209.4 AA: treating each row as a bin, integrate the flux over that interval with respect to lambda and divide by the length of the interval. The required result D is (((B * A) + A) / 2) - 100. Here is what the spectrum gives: -59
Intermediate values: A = 9.3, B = 7.9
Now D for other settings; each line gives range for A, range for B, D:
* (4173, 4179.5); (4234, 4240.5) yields -63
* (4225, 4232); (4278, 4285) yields -71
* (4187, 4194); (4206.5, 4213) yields -60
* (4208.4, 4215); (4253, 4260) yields -61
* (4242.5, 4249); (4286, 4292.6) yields -62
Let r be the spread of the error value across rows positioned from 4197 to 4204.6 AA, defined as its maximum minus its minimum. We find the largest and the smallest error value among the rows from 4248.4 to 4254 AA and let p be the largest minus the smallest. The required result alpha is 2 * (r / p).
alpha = 2.4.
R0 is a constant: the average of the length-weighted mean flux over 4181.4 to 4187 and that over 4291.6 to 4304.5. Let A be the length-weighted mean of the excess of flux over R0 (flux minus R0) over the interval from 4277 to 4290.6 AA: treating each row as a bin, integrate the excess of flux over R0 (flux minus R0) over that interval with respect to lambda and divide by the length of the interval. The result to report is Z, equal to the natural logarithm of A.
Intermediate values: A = 0.9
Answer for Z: -0.1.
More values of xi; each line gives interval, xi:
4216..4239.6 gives 1.07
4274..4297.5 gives 0.79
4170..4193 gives 0.62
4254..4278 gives 1.04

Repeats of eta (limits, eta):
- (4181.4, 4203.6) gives 7.7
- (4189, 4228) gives 7.9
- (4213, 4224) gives 8.8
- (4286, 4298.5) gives 7.5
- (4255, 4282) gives 7.9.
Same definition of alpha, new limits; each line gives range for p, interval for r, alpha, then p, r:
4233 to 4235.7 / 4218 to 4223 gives 6.0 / 0.010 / 0.030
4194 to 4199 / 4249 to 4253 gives 1.3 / 0.060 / 0.040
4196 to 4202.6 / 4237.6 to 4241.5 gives 0.7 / 0.060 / 0.020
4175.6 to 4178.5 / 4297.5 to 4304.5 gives 2.0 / 0.040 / 0.040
